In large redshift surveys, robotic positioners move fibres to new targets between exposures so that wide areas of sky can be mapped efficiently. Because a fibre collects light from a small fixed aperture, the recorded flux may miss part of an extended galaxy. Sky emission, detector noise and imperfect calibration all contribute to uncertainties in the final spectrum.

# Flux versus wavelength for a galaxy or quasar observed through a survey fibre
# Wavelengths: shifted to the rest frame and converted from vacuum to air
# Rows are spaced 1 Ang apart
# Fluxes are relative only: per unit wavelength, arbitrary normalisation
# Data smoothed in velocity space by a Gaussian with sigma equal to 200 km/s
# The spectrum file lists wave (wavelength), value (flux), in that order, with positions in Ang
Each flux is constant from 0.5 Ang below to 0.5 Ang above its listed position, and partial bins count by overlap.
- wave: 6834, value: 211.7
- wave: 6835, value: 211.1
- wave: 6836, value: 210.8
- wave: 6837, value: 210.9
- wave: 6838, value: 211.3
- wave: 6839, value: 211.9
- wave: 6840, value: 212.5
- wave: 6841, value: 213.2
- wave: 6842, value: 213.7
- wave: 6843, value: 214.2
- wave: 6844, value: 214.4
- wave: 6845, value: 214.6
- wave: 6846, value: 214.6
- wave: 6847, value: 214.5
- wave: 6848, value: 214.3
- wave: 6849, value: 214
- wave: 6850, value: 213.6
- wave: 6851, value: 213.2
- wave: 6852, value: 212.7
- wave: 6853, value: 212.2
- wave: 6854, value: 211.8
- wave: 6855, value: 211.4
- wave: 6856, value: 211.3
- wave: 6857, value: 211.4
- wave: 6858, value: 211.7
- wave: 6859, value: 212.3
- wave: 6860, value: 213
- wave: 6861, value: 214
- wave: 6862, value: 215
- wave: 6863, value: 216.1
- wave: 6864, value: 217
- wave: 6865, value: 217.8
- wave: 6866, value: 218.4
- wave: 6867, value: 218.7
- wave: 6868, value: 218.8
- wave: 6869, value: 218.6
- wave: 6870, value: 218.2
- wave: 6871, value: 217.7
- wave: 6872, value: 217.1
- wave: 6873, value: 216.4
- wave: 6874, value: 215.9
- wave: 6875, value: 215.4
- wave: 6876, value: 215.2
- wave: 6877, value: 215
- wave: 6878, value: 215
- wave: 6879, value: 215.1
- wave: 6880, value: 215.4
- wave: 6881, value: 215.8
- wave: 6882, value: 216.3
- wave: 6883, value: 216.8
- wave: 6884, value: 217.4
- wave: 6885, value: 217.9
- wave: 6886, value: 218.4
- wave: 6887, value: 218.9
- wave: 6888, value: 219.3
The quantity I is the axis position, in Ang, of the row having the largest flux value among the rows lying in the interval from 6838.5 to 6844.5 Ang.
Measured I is 6844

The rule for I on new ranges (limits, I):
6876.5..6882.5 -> 6882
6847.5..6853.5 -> 6848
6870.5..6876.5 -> 6871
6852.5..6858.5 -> 6853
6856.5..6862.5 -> 6862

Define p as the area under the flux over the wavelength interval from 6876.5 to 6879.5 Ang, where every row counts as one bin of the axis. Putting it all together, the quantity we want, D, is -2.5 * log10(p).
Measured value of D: -7.02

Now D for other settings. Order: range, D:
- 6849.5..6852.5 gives -7.01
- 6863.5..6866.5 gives -7.04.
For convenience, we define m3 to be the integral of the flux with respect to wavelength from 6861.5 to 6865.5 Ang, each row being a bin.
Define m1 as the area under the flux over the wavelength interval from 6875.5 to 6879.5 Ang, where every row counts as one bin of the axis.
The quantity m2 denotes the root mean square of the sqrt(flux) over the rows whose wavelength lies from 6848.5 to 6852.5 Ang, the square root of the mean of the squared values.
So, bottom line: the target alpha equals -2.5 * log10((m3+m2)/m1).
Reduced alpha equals -0.025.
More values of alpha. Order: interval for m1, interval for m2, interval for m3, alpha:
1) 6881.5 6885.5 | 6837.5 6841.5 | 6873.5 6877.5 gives -0.010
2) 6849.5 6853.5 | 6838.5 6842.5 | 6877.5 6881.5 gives -0.030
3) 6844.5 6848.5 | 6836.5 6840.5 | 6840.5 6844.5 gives -0.015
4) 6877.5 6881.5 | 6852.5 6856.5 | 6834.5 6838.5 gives 0.003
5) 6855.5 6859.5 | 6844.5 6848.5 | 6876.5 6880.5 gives -0.036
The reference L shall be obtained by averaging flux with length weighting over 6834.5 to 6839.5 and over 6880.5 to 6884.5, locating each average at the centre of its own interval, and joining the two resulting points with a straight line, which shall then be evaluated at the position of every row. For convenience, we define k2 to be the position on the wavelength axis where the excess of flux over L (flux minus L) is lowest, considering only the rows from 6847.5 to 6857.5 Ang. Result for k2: 6857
